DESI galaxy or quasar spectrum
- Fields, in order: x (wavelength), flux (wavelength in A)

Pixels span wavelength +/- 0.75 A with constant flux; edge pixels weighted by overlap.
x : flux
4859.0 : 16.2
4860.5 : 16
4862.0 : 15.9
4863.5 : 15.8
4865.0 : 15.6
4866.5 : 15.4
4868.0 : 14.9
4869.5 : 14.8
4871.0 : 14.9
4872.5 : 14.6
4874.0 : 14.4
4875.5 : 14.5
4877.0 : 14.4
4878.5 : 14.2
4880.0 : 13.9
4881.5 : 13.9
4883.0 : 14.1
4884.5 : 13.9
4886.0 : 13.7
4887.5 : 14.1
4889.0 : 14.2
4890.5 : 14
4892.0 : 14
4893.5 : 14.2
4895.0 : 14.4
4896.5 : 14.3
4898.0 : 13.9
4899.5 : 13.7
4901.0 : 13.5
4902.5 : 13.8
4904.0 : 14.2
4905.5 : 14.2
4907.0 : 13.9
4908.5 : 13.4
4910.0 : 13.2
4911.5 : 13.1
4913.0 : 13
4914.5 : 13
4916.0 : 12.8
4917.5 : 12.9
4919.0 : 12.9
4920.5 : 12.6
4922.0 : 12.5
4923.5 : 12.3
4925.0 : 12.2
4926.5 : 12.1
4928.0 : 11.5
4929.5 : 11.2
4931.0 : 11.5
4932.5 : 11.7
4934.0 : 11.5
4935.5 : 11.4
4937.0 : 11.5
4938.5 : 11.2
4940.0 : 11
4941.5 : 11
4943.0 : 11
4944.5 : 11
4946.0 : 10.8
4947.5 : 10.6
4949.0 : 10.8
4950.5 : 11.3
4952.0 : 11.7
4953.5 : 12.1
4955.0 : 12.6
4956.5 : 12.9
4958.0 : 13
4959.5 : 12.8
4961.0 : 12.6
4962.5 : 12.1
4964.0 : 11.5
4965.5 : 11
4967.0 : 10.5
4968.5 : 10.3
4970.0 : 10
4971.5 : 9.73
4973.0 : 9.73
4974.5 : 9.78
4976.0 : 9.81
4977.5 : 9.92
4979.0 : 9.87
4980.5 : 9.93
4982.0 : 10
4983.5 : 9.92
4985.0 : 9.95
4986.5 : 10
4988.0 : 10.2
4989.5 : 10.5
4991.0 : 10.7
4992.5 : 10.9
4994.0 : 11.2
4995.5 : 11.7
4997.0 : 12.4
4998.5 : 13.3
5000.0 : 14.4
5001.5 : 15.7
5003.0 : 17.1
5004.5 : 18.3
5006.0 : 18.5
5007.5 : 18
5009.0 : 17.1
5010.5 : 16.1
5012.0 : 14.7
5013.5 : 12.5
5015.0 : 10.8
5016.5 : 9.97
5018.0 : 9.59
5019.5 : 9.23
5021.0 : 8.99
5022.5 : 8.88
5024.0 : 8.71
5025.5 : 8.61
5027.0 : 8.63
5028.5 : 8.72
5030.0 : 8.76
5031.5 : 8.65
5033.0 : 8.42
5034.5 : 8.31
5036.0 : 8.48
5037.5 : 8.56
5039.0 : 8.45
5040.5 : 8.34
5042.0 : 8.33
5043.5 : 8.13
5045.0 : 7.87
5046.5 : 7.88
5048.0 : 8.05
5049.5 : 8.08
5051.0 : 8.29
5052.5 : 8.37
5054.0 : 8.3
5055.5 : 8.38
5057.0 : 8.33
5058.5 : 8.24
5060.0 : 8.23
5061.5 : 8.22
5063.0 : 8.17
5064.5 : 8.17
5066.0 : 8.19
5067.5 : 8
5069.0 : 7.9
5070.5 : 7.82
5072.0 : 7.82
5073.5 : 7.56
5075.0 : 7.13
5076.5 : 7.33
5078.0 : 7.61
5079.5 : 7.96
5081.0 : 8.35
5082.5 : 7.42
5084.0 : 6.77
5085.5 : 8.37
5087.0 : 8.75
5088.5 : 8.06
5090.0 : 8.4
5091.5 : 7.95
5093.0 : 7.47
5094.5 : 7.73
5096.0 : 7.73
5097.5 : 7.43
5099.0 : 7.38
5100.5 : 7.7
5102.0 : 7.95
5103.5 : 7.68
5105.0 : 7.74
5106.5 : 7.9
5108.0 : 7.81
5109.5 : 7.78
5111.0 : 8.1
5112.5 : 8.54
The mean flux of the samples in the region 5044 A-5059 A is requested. 8.2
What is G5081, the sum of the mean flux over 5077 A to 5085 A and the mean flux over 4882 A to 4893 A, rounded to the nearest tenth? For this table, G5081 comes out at 21.6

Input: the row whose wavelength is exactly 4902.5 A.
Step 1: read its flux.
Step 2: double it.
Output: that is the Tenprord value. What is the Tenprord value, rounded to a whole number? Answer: 28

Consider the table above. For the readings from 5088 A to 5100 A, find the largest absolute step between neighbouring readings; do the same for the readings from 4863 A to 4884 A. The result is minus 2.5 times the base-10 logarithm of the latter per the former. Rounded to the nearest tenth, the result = 0.0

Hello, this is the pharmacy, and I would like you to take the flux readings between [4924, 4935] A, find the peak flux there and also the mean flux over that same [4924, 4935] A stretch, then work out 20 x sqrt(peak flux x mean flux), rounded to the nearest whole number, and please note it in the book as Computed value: 239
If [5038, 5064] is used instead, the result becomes 167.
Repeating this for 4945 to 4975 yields 242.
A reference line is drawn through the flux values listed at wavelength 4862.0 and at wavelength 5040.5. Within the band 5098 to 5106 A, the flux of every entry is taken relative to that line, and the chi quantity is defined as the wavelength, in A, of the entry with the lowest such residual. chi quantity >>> 5099.0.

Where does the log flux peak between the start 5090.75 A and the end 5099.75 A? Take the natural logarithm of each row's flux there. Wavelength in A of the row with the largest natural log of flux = 5091.5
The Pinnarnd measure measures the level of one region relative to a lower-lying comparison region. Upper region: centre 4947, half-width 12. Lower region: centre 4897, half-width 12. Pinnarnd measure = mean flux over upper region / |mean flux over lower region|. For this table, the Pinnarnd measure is 0.82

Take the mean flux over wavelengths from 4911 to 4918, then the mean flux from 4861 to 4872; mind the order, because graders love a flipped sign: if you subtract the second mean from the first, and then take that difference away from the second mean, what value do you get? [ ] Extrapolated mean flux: 18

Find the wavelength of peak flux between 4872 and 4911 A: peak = 4872.5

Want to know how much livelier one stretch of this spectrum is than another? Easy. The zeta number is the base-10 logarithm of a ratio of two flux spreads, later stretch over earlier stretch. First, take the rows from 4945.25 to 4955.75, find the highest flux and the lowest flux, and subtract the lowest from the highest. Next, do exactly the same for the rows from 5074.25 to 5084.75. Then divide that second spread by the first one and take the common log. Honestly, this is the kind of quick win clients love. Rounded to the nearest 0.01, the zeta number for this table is -0.10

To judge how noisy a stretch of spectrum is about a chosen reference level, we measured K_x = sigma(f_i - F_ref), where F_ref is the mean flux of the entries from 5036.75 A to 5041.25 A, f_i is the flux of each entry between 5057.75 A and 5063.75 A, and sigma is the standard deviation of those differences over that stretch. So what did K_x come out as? 0.0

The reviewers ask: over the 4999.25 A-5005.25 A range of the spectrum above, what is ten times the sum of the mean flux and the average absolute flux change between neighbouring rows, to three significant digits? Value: 177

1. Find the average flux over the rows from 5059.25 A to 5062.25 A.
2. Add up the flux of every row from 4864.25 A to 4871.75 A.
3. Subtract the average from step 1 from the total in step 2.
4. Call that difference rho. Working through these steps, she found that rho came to 67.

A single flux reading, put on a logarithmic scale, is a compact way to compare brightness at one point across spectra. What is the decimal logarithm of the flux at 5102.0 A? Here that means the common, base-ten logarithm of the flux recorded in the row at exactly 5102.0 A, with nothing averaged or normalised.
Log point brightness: 0.90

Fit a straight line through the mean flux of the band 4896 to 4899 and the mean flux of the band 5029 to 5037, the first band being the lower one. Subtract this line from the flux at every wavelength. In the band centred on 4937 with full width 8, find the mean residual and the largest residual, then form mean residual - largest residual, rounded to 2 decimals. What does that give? -0.18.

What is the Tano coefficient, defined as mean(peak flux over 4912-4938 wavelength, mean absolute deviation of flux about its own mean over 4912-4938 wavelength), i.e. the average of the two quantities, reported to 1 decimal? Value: 6.8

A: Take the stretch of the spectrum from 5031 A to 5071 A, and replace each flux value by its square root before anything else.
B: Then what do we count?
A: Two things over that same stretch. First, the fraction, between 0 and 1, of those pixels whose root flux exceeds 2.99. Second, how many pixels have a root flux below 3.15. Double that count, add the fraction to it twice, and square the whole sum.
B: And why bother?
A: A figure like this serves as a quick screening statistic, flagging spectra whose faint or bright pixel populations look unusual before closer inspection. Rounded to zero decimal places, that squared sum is 2916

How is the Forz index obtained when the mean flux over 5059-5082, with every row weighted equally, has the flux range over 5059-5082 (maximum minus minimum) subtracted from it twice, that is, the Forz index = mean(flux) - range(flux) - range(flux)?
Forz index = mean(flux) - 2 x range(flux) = 5.5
